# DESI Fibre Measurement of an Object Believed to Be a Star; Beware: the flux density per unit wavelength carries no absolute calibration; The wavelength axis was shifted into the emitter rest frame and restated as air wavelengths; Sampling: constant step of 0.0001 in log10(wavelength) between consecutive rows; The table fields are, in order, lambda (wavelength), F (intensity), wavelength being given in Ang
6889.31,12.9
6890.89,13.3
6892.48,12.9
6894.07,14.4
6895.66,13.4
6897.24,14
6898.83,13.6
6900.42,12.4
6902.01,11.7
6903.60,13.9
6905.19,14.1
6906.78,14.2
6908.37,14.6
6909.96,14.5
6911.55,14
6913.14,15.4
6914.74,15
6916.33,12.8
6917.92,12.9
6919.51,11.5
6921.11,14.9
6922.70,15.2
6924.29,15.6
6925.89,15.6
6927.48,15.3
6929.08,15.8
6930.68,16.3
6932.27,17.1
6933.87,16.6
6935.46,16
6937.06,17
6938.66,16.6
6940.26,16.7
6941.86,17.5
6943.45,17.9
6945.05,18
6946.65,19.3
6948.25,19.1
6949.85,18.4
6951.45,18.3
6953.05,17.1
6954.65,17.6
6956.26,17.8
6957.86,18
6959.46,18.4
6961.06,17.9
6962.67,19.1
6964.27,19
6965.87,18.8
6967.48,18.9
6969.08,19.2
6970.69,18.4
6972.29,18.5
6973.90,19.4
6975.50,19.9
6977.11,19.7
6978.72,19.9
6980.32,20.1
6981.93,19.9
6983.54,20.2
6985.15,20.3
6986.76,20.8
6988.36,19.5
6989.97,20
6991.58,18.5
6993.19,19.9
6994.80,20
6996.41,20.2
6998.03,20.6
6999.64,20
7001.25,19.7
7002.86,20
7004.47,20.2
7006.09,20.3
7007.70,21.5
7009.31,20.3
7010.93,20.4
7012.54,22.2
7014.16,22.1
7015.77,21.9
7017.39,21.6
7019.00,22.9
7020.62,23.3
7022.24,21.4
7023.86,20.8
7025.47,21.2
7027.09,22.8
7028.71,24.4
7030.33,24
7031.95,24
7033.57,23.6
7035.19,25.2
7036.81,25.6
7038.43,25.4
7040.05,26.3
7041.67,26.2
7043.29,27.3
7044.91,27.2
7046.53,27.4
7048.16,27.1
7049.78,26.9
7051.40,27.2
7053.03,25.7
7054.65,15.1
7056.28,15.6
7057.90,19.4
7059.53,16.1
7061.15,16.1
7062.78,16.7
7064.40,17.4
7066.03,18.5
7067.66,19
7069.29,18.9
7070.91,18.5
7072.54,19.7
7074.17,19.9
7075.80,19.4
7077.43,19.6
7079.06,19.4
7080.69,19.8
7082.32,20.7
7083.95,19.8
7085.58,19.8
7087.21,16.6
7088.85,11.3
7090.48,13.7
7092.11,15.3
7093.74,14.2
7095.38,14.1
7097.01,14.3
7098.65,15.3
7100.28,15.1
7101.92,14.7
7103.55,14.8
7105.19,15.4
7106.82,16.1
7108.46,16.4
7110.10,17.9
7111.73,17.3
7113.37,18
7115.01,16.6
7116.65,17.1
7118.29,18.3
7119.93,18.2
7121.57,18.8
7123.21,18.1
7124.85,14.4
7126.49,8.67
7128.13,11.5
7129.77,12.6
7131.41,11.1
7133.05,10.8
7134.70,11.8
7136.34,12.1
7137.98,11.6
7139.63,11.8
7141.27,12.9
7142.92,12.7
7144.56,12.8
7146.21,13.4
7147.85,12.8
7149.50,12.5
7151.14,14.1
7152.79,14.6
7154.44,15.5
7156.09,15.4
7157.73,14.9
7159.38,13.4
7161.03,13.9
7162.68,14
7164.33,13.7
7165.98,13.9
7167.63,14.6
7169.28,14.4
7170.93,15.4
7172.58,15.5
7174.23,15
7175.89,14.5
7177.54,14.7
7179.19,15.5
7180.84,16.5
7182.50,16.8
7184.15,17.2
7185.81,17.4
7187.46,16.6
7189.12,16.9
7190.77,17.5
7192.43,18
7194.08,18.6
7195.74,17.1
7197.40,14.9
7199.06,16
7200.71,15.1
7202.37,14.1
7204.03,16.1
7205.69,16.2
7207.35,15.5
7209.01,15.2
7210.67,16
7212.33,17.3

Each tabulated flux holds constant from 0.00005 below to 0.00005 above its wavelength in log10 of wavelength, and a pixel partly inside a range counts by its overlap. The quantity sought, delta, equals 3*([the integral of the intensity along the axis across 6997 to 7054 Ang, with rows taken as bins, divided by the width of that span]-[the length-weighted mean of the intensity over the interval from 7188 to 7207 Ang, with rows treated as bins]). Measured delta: 21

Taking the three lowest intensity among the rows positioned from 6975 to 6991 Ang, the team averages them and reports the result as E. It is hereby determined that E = 20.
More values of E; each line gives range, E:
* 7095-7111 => 14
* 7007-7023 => 21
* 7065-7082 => 19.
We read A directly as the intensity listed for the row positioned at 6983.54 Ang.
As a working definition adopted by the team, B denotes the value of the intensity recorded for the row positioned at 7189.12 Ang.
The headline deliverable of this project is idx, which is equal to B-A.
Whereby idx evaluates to -3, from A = 20.2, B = 16.9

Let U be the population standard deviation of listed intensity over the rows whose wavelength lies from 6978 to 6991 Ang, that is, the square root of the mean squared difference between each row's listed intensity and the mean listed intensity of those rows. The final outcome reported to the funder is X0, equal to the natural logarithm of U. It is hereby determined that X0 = -1.05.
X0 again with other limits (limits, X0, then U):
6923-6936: -0.58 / 0.6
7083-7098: 0.98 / 2.7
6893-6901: -0.39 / 0.7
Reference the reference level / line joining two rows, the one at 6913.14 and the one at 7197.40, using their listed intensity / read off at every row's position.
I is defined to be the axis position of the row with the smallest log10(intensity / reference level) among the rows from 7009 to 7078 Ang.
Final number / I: 7054.65 Ang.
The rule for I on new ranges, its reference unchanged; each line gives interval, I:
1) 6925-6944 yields 6927.48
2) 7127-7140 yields 7133.05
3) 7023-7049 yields 7023.86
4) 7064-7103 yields 7088.85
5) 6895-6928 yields 6919.51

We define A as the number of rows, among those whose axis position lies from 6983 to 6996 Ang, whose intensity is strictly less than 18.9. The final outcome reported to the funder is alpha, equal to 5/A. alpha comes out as 5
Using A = 1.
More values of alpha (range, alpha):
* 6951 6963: 1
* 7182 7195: 1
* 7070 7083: 5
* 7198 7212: 1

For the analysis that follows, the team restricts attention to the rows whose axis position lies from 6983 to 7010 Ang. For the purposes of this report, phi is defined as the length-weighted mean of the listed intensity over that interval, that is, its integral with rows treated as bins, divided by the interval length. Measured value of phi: 20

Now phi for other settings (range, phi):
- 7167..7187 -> 16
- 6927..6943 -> 17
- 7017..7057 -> 24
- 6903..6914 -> 14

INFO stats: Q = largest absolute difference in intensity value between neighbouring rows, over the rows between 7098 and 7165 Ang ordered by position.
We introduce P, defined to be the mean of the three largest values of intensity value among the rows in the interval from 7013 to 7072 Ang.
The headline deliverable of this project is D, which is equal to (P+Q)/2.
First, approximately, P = 27.3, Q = 5.73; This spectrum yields 17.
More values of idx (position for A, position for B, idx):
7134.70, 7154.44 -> 4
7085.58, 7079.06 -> 0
